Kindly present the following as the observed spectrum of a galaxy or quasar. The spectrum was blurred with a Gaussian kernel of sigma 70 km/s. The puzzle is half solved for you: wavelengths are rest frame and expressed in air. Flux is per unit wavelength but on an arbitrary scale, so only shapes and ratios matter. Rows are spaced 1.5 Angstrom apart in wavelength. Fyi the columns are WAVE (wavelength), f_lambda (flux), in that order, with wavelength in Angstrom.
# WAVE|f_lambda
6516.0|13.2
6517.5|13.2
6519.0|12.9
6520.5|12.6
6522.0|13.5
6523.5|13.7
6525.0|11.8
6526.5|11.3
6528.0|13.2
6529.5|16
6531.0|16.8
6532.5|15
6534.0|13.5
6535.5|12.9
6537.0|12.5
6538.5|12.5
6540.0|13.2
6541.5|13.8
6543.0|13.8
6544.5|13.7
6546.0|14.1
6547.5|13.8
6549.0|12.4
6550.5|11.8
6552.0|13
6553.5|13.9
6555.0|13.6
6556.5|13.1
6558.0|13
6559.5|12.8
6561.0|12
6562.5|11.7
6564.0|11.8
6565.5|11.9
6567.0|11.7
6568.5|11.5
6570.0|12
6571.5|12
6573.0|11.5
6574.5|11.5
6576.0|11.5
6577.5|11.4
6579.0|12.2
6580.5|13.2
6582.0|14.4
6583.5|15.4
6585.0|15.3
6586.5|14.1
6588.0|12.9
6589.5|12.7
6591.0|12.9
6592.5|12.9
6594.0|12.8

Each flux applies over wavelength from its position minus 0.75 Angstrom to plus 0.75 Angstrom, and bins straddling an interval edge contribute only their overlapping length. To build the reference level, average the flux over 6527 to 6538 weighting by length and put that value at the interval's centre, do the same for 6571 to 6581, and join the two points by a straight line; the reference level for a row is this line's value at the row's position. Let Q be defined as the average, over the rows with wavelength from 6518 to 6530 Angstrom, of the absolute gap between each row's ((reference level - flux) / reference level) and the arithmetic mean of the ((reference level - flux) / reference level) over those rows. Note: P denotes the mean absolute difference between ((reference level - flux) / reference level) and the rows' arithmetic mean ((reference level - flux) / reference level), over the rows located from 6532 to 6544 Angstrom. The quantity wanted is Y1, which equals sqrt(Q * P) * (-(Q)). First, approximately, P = 0.047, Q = 0.07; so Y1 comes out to -0.0042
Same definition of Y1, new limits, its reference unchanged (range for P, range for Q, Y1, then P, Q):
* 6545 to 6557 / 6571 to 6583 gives -0.0050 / 0.048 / 0.08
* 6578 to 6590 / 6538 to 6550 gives -0.0027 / 0.089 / 0.04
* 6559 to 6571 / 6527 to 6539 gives -0.0040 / 0.019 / 0.09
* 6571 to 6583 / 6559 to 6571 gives -0.0008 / 0.081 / 0.02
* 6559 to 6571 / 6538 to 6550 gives -0.0012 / 0.019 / 0.04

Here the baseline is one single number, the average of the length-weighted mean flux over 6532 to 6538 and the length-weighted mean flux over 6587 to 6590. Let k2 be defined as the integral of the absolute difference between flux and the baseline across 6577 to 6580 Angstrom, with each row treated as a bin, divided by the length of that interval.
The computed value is 1.2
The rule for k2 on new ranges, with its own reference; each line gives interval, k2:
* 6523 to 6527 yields 1.3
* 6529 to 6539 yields 1.5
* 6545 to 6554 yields 0.8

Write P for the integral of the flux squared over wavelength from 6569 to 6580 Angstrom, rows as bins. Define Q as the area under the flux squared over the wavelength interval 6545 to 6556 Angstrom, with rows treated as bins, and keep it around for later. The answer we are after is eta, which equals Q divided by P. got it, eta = 1.3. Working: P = 1522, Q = 1934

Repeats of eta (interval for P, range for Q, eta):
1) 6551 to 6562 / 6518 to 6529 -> 1.0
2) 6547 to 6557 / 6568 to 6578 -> 0.8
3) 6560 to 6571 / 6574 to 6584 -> 1.1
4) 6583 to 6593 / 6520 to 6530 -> 0.9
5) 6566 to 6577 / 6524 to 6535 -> 1.4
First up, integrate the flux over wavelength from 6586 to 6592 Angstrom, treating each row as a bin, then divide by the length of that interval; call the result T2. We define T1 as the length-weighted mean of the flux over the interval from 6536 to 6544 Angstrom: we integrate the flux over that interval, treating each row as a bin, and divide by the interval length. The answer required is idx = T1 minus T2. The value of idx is 0.1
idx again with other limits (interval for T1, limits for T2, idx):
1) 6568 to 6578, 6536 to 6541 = -1.2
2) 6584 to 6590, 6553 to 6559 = 0.5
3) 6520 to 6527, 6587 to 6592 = -0.3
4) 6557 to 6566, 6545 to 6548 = -1.7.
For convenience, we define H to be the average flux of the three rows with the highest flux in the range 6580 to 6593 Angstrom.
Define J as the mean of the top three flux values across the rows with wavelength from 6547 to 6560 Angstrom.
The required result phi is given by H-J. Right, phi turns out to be 1.3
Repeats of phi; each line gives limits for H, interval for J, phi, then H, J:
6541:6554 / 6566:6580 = 1.9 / 13.9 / 12.1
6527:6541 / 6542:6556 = 2.0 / 15.9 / 13.9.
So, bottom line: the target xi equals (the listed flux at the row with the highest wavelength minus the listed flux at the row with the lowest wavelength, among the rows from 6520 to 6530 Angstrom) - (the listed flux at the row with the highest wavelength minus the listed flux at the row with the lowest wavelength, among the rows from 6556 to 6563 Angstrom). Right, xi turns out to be 5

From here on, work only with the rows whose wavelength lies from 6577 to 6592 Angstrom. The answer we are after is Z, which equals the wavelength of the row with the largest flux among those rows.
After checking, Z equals 6583.5 Angstrom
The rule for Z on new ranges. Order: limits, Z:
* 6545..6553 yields 6546.0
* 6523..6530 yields 6529.5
